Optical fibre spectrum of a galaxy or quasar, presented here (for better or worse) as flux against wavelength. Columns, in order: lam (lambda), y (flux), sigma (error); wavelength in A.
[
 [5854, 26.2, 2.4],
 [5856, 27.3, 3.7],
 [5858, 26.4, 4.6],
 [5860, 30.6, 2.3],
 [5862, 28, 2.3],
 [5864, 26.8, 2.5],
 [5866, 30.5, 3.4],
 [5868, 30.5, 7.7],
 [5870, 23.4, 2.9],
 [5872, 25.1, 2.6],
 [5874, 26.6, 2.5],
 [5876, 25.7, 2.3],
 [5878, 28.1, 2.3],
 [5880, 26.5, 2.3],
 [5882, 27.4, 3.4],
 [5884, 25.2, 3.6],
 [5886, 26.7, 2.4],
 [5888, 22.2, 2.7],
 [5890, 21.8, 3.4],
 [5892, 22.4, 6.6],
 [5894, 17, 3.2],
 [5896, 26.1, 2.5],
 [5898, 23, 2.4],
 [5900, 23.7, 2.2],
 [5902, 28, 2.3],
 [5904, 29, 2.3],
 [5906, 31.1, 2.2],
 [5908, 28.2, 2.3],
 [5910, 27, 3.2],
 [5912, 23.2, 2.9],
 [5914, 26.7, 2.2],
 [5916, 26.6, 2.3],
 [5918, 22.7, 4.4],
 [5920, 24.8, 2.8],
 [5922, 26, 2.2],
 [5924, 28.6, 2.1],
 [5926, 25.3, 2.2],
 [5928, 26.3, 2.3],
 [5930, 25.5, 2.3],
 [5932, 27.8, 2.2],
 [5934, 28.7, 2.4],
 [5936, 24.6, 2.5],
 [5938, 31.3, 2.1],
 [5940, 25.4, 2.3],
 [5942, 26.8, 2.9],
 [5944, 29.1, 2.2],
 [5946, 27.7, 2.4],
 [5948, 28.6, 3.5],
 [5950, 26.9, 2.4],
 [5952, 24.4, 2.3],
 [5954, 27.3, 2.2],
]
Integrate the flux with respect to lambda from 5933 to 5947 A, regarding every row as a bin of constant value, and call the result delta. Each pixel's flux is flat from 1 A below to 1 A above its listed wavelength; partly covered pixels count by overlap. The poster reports 387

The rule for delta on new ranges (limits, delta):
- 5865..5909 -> 1136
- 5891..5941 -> 1298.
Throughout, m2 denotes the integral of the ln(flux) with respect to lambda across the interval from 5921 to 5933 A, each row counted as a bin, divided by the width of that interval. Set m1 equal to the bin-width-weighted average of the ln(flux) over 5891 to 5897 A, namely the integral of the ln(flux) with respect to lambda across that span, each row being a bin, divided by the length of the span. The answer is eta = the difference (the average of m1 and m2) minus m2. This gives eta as -0.11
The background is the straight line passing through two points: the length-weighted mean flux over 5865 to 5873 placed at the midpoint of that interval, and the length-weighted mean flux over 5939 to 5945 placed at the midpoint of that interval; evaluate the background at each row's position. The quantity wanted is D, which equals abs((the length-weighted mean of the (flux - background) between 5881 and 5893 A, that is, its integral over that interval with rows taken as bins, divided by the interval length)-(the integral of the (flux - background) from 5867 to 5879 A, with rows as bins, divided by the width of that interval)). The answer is 2.23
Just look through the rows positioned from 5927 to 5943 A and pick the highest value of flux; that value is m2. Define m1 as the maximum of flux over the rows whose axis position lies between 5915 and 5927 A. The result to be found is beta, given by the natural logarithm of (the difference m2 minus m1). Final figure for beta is 0.99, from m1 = 28.6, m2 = 31.3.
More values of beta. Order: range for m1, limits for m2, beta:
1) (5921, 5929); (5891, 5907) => 0.92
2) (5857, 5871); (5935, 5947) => -0.36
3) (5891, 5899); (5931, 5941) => 1.65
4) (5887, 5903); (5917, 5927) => -0.51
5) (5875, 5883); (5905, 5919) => 1.10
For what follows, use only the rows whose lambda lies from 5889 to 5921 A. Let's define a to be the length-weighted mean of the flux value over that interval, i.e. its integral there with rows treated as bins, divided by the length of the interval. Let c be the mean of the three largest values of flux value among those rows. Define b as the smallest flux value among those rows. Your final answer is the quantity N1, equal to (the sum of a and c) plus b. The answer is 71.5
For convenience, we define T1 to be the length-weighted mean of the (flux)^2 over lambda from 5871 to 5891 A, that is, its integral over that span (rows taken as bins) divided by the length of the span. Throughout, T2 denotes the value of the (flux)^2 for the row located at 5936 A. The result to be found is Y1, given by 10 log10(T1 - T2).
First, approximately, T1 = 656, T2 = 605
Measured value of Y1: 17.0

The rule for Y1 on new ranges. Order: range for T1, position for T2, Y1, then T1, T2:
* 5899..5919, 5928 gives 13.7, 715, 692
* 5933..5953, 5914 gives 16.0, 752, 713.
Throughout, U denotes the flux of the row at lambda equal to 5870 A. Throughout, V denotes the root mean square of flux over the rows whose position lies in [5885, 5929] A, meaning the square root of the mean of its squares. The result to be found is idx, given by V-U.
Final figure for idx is 2.1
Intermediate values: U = 23.4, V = 25.47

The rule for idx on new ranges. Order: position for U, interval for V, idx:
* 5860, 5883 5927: -5.2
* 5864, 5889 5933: -1.1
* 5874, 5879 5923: -1.2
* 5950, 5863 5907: -0.9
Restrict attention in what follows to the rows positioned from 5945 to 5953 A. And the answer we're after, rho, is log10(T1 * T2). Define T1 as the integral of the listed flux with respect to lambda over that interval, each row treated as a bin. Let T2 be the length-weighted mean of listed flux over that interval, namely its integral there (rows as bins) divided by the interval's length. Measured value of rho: 3.76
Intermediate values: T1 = 215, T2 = 26.9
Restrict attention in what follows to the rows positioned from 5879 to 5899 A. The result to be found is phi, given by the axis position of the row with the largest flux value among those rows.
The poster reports 5882 A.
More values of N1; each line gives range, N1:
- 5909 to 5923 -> 74.8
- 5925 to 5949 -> 81.6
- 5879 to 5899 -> 67.7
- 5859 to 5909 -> 73.9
